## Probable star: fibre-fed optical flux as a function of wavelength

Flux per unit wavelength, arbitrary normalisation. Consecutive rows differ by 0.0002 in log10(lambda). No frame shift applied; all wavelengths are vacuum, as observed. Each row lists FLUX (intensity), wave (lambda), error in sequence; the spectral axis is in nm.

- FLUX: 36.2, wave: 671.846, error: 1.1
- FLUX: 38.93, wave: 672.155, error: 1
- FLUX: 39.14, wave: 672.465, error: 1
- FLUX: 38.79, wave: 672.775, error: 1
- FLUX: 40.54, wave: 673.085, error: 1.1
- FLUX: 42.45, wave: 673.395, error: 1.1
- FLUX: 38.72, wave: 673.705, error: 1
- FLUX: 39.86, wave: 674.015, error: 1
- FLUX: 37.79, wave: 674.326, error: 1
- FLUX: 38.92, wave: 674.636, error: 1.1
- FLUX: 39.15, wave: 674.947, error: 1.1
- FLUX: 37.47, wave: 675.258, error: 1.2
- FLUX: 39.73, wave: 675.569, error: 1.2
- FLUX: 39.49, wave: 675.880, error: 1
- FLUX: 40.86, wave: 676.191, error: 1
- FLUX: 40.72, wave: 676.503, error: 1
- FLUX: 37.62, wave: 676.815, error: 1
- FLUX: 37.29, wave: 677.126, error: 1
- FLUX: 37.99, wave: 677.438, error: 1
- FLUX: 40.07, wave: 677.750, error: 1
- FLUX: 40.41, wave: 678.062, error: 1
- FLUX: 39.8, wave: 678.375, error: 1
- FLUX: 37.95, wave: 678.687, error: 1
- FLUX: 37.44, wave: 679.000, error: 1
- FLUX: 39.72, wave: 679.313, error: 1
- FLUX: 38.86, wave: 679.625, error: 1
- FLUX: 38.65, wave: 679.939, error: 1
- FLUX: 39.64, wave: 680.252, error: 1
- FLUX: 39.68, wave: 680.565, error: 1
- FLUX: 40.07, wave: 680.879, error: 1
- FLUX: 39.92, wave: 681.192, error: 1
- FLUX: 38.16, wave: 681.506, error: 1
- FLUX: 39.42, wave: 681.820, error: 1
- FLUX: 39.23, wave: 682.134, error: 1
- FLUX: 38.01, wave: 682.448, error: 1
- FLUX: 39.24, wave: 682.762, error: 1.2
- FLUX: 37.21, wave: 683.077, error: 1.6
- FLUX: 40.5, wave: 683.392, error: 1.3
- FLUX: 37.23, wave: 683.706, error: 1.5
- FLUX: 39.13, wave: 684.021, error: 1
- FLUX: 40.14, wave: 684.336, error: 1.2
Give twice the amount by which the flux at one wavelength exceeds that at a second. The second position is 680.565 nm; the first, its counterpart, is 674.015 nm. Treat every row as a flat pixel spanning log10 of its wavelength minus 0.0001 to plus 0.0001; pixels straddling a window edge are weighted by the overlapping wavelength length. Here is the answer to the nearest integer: 0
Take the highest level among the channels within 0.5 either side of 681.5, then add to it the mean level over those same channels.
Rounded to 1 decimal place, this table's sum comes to 79.1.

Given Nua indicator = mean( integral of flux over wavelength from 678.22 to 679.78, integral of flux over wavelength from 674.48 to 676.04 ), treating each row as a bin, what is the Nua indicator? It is 60.6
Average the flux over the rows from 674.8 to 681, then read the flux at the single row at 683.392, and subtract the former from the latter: 1.4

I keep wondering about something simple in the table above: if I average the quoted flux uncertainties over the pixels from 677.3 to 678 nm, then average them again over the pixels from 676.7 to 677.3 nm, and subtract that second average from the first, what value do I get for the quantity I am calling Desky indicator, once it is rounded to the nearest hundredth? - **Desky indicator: 0.00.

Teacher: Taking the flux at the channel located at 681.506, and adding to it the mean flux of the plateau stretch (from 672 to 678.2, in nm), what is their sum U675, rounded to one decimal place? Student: 77.5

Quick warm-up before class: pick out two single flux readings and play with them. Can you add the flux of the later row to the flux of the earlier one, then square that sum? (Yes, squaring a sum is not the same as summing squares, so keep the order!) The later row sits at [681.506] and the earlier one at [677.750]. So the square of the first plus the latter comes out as 6120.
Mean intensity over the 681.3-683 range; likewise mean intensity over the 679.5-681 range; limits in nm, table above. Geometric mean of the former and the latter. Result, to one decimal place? 39.1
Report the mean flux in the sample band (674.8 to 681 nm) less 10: 29.1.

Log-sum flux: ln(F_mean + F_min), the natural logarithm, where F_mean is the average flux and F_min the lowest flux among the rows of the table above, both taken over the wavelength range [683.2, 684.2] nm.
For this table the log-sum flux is 4.33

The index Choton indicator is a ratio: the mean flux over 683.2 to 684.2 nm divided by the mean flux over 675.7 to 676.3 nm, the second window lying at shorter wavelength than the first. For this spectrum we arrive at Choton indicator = 0.970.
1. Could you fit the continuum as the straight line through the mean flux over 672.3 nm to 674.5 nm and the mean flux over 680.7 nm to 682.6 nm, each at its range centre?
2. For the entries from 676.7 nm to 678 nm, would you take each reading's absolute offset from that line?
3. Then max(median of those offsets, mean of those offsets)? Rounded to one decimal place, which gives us 1.6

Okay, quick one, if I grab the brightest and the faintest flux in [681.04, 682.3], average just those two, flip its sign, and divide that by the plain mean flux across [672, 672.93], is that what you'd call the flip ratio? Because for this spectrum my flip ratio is -1.00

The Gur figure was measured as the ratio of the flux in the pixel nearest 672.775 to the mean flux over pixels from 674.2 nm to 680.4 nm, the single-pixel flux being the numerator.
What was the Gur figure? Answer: 1.00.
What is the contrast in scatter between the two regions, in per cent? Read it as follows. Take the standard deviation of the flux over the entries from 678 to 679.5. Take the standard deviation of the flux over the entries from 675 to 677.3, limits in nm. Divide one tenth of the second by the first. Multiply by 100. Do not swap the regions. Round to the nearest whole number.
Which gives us 12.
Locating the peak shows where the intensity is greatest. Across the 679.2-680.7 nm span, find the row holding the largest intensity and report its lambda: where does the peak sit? 679.313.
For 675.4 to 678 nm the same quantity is 676.191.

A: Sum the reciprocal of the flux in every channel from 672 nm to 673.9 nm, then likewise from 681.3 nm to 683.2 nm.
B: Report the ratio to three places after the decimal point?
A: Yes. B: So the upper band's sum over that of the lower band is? 1.031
